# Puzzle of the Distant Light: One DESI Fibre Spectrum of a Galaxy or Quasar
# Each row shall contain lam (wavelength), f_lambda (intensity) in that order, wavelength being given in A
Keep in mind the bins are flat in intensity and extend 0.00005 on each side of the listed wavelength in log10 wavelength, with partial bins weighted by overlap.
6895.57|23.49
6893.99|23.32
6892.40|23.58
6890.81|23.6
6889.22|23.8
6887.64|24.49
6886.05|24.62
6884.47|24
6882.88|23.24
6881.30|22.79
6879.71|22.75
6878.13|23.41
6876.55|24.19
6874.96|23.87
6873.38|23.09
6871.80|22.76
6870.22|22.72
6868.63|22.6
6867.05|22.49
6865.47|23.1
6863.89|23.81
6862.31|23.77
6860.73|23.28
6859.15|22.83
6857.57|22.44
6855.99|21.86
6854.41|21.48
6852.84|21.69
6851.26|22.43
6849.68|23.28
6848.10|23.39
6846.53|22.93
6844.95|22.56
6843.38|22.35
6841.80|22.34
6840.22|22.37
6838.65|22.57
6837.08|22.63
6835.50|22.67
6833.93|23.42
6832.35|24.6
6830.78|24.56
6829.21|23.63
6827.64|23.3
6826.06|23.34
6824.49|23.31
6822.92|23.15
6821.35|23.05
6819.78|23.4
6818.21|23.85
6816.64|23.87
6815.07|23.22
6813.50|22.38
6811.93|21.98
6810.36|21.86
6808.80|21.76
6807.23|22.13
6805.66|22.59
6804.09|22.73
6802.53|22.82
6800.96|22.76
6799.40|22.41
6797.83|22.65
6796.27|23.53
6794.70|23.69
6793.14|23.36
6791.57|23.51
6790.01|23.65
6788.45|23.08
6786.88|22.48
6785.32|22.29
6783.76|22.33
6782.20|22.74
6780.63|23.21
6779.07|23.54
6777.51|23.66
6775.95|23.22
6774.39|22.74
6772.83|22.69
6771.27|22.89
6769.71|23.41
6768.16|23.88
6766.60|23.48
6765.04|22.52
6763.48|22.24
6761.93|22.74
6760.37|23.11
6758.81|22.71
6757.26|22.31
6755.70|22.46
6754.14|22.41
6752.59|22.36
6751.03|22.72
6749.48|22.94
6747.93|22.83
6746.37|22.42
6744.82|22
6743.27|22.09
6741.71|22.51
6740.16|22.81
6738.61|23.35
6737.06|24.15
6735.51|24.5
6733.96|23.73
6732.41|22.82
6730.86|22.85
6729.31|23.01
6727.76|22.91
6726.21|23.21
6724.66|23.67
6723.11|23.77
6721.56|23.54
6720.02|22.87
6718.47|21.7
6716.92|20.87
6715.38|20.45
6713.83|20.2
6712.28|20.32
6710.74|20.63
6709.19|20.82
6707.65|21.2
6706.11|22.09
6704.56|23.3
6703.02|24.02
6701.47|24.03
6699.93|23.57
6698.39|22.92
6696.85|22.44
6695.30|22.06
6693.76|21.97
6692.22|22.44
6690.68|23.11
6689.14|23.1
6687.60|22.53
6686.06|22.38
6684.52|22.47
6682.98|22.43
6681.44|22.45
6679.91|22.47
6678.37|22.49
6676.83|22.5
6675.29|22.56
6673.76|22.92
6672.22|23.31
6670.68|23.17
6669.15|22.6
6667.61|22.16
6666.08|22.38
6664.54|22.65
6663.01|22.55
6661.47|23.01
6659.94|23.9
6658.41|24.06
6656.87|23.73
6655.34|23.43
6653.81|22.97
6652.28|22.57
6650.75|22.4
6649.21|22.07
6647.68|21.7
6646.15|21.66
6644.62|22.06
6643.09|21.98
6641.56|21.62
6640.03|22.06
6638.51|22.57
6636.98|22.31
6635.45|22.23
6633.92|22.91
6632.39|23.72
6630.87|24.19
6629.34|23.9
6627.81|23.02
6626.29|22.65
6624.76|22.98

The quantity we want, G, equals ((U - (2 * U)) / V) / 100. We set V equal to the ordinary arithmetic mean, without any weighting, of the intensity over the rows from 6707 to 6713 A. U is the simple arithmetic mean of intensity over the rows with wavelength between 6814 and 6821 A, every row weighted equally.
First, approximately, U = 23.6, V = 20.7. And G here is -0.0114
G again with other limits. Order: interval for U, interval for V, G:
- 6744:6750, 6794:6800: -0.0098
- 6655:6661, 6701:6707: -0.0102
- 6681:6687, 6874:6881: -0.0095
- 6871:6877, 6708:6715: -0.0115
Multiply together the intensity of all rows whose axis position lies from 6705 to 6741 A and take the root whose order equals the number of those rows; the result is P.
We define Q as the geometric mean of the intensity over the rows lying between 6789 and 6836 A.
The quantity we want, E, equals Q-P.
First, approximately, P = 22.4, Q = 23.1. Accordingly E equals 0.7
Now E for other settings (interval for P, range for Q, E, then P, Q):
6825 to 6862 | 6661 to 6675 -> -0.1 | 22.9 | 22.7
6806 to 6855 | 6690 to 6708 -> -0.1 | 22.9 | 22.7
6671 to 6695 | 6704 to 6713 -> -1.2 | 22.6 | 21.4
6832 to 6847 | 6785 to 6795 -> 0.3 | 22.8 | 23.1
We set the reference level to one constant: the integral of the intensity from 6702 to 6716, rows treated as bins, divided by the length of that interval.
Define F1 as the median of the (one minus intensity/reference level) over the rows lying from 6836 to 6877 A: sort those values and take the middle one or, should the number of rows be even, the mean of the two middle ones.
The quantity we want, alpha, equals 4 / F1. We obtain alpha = -73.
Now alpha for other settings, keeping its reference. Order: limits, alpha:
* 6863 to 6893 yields -45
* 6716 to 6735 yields -58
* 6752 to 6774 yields -71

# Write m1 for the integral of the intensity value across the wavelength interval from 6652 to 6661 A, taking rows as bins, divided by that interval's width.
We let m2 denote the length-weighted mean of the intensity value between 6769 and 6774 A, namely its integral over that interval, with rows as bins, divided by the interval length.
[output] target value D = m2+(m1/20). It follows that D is 24.1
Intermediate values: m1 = 23.5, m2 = 23.0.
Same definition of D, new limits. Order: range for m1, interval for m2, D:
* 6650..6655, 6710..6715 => 21.5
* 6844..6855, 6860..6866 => 24.6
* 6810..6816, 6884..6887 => 25.5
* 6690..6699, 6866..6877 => 24.2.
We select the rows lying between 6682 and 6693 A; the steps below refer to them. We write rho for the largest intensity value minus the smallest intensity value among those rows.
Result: 0.7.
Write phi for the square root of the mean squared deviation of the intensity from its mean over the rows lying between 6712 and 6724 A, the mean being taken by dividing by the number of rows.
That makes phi 1.4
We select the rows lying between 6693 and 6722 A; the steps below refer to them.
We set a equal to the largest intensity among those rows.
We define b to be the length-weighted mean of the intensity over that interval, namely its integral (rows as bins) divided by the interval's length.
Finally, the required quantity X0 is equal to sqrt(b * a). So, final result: 23.0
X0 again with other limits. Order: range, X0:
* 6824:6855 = 23.8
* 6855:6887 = 23.9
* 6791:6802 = 23.4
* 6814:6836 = 24.1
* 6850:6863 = 23.1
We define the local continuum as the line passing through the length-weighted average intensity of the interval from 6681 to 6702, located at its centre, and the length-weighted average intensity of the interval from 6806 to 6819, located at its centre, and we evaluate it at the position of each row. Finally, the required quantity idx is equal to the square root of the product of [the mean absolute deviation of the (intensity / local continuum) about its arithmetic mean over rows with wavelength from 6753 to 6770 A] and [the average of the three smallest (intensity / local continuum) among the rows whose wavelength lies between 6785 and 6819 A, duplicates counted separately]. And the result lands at 0.140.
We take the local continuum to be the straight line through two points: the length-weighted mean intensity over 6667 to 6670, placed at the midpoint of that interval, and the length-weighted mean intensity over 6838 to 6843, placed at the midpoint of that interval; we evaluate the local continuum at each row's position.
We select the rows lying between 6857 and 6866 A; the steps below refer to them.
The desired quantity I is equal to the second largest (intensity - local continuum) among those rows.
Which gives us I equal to 1.38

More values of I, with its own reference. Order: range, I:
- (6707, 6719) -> -1.22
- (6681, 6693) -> 0.68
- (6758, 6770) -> 1.07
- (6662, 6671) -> 0.23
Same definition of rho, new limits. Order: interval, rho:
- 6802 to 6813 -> 1.1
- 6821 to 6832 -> 1.5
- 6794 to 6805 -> 1.3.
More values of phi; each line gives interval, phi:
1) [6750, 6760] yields 0.2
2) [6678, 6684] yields 0.0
